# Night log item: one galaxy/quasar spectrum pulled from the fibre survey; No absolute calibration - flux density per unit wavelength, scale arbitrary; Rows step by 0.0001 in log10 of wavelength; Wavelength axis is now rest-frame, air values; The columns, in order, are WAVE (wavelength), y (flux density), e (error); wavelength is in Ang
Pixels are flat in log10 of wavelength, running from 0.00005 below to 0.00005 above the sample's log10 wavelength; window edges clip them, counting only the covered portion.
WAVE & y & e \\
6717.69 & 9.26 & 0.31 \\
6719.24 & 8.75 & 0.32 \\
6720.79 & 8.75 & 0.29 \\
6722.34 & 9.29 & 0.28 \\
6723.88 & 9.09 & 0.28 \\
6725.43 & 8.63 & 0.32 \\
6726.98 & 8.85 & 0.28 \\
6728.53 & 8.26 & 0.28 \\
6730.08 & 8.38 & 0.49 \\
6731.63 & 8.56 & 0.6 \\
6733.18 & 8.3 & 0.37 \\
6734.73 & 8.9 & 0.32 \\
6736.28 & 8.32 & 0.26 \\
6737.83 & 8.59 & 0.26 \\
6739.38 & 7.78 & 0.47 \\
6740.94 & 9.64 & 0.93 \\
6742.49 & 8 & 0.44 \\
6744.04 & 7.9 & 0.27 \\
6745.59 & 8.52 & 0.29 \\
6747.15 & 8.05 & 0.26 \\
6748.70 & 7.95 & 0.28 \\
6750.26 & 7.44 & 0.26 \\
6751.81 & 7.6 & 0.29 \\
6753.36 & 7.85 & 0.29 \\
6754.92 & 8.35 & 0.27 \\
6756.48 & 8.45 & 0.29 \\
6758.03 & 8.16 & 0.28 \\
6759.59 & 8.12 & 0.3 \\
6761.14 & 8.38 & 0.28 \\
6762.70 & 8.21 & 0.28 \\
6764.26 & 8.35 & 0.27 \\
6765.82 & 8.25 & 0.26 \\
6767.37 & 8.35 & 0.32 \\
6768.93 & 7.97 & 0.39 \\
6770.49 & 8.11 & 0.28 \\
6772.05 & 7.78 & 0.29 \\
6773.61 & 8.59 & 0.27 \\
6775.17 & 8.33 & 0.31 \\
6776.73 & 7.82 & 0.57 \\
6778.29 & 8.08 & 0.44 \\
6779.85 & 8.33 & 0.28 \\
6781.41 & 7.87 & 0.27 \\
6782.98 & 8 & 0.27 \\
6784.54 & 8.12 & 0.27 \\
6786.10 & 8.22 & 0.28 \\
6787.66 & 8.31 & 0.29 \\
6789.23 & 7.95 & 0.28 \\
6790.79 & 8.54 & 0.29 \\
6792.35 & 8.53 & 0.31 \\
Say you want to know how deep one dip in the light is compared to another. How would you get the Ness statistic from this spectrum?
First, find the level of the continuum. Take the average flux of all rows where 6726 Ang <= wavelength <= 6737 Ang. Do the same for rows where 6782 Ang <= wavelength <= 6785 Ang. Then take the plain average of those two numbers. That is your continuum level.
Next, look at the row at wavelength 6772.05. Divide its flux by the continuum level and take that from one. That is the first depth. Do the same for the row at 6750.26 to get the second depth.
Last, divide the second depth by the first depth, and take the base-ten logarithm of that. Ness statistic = 0.2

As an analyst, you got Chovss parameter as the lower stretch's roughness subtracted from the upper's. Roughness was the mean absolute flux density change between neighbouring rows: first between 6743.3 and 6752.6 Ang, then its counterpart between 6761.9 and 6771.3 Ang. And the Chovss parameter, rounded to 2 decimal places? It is -0.20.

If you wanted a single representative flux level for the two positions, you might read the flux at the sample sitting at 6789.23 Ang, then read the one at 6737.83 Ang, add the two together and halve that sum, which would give 8.3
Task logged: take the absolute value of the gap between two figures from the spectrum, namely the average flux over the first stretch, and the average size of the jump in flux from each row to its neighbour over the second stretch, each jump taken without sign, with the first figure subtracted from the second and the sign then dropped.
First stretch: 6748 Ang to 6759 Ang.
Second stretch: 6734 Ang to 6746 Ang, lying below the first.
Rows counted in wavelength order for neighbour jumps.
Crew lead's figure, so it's 7.1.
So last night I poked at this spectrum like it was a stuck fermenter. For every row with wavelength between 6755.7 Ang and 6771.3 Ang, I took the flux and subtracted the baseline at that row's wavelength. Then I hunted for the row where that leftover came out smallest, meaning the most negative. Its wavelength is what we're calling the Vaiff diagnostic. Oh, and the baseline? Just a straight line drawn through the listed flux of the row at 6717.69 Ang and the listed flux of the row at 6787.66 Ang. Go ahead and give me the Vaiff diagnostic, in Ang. 6768.93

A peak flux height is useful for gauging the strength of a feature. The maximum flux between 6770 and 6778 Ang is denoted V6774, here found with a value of 8.59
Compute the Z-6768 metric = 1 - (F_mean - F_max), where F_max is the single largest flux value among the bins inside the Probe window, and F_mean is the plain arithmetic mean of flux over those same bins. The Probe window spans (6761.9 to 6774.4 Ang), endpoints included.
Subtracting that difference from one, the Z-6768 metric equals 1.39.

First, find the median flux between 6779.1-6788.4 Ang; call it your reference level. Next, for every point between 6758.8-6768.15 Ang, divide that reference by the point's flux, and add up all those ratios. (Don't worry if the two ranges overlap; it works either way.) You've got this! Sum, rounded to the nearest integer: 6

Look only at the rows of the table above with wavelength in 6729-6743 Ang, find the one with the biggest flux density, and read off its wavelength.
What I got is 6740.94 Ang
